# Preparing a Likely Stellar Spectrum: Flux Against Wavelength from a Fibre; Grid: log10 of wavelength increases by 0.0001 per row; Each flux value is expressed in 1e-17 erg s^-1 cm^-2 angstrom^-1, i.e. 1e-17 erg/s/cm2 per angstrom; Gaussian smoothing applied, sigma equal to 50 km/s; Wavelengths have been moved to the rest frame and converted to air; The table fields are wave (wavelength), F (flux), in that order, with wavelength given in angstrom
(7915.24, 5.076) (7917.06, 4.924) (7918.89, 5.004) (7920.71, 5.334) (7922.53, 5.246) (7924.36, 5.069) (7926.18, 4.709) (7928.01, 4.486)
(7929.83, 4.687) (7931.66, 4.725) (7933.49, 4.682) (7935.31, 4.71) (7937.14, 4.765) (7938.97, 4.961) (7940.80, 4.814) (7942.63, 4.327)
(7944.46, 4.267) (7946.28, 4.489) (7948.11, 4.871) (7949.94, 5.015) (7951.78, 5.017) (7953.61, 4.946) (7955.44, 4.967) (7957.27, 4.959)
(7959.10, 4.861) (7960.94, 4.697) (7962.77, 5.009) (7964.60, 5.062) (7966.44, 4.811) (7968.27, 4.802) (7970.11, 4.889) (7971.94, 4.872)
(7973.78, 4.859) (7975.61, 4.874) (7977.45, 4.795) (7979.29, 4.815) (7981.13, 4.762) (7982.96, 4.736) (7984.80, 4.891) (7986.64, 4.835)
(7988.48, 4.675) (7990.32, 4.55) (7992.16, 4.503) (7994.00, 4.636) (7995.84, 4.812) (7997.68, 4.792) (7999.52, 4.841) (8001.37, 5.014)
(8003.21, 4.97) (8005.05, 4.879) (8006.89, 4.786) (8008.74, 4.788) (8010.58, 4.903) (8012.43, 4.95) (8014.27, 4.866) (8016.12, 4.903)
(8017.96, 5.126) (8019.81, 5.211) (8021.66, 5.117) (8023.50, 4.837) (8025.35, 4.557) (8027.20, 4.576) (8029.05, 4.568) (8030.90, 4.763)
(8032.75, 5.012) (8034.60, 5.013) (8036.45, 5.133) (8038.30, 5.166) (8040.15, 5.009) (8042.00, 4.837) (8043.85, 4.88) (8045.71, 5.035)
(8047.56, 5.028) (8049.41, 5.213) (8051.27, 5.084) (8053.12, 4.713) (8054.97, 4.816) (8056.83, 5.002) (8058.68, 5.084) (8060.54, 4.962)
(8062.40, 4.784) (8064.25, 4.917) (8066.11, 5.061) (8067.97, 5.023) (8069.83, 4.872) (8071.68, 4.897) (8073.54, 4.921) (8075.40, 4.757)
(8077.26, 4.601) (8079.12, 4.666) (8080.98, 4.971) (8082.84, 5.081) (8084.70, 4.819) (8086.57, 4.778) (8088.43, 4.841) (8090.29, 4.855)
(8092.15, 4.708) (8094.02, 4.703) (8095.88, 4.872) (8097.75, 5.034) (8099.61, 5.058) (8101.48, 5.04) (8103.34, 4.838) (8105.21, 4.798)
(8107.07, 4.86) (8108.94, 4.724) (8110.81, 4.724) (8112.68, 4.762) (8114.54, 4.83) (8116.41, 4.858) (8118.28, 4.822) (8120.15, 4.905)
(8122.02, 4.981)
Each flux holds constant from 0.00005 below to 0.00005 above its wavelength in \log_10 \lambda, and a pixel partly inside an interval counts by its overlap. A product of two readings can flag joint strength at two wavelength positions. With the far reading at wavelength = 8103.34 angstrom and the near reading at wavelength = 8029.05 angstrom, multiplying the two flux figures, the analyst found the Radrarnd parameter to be 22.1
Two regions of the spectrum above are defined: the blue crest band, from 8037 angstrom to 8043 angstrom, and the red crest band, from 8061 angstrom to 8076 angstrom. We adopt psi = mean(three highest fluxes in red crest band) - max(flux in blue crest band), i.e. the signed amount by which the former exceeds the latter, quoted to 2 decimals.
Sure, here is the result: -0.16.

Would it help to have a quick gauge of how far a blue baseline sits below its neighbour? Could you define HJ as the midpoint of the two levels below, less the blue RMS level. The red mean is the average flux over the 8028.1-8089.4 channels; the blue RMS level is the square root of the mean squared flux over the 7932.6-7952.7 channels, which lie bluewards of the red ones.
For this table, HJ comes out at 0.10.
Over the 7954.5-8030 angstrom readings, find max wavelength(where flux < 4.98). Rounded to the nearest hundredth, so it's 8029.05 angstrom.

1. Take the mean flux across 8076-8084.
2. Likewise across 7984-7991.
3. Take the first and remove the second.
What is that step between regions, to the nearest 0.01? 0.09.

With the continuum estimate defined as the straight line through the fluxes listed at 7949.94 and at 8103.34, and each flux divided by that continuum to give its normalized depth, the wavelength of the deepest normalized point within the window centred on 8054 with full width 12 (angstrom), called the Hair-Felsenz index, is 8053.12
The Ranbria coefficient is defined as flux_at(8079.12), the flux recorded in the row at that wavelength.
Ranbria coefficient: 4.666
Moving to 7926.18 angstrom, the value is 4.709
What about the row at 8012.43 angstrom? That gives 4.95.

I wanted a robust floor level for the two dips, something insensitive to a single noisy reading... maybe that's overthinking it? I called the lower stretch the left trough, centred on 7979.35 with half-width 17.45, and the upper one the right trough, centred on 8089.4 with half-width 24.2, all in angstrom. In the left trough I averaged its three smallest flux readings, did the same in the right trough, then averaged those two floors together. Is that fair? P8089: 4.61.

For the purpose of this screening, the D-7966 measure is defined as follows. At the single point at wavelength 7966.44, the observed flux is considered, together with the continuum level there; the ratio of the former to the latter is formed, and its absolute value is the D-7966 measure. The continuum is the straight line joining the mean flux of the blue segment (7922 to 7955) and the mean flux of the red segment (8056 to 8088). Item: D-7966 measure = 1.00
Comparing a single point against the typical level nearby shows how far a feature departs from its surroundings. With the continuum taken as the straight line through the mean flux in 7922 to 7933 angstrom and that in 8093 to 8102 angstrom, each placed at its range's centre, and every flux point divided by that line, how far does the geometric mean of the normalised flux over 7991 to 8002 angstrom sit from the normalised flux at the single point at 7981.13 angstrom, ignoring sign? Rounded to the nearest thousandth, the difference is 0.002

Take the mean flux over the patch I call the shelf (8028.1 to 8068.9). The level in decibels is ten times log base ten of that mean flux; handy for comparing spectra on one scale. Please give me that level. 6.95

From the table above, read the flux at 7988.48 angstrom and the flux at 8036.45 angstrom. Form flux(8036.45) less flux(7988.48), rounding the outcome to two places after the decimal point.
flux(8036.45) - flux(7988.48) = 0.46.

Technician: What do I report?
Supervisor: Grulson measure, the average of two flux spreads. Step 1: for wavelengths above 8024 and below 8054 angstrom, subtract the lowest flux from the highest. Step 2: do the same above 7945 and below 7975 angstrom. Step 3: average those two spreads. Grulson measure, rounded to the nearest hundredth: 0.61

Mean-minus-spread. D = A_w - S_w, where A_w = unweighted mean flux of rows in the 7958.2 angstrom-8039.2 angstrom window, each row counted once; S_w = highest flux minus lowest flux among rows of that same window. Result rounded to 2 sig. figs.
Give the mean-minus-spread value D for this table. 4.1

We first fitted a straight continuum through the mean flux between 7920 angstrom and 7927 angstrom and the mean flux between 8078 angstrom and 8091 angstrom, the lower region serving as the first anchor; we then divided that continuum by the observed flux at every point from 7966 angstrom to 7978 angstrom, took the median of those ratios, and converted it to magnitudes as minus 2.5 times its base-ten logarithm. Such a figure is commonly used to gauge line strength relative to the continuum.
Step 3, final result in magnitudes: -0.035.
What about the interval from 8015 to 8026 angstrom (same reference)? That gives 0.012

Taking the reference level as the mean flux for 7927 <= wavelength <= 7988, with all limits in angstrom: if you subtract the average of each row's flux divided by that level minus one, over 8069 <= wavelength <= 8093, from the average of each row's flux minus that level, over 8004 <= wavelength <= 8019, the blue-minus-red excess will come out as 0.10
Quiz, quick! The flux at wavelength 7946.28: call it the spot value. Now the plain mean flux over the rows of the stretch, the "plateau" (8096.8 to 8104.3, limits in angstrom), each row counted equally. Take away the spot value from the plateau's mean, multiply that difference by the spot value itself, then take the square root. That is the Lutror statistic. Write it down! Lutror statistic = 1.5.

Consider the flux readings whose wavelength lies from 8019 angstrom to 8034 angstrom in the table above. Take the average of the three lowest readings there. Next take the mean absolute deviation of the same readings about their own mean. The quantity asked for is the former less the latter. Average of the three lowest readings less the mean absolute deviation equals 4.35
